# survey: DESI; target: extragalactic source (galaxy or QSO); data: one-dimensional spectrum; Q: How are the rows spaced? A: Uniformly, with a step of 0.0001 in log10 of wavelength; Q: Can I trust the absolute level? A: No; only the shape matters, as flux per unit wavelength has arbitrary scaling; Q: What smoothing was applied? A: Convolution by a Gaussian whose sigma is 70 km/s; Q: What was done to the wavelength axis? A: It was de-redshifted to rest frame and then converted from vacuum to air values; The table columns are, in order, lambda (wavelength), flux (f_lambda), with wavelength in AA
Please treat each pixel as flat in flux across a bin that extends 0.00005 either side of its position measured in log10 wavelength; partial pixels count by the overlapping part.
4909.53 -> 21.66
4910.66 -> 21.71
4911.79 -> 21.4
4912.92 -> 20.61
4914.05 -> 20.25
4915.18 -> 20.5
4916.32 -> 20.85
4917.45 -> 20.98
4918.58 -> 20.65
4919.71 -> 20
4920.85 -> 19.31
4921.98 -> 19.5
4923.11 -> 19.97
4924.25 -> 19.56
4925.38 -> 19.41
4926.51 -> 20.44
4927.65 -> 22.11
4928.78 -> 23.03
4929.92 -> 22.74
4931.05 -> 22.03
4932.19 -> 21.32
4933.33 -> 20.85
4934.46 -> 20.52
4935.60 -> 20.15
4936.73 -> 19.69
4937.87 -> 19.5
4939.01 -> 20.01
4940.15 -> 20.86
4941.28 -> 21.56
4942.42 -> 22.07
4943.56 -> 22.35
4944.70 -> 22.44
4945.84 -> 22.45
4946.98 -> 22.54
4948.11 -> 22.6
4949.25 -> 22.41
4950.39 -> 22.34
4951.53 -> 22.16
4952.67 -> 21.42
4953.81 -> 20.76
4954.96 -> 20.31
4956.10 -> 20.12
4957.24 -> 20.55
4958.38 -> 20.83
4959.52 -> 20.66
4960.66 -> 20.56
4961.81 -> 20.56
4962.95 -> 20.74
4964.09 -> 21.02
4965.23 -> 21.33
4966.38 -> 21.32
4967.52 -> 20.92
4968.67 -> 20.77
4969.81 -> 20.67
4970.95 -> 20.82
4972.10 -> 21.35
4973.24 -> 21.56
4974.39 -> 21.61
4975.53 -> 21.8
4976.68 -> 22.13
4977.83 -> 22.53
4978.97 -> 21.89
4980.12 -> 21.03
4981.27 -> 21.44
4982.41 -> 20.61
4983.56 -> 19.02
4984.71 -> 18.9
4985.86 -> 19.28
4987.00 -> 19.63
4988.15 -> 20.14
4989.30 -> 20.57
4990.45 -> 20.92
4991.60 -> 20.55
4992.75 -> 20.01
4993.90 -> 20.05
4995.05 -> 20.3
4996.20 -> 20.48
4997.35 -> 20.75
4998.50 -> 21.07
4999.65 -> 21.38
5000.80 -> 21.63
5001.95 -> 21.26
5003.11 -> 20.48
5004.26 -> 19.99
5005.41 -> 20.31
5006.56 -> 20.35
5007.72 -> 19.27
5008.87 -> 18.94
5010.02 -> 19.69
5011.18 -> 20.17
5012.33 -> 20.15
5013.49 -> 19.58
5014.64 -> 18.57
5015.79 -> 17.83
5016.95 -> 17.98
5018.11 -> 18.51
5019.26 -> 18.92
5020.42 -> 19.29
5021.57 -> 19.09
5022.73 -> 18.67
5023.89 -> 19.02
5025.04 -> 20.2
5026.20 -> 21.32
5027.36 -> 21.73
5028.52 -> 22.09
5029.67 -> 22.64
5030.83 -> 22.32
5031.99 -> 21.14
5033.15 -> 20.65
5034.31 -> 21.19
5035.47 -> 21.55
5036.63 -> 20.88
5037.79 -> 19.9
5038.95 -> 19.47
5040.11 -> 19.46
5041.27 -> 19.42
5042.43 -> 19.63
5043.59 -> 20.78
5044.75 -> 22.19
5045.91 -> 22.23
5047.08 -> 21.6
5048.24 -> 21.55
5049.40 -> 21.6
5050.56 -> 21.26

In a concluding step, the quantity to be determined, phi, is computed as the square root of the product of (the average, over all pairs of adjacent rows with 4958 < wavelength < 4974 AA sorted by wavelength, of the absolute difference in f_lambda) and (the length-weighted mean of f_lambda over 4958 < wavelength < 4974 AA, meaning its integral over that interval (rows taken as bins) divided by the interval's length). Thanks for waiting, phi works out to 2.04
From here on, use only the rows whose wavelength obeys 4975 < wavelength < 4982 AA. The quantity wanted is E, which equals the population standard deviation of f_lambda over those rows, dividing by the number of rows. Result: 0.5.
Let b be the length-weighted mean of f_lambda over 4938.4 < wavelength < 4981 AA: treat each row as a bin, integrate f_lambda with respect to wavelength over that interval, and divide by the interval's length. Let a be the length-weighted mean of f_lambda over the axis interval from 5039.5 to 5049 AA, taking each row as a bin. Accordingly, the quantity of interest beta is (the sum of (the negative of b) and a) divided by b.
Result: -0.02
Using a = 20.9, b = 21.4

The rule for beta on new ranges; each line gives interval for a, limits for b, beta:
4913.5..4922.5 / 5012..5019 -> 0.08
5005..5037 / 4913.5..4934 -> -0.03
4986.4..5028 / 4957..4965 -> -0.04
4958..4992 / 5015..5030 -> 0.06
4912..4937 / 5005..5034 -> 0.04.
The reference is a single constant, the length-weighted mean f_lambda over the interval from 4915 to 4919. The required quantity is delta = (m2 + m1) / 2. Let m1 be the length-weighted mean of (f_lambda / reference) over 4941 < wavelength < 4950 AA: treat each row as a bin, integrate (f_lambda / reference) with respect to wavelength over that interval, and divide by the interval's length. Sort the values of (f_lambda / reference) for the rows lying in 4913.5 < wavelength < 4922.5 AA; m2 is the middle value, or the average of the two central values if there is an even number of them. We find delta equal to 1.03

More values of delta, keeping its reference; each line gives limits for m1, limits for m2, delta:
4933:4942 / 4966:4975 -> 1.00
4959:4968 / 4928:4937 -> 1.01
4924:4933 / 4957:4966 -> 1.01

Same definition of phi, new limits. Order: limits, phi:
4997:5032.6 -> 3.22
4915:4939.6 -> 3.29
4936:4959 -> 2.70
